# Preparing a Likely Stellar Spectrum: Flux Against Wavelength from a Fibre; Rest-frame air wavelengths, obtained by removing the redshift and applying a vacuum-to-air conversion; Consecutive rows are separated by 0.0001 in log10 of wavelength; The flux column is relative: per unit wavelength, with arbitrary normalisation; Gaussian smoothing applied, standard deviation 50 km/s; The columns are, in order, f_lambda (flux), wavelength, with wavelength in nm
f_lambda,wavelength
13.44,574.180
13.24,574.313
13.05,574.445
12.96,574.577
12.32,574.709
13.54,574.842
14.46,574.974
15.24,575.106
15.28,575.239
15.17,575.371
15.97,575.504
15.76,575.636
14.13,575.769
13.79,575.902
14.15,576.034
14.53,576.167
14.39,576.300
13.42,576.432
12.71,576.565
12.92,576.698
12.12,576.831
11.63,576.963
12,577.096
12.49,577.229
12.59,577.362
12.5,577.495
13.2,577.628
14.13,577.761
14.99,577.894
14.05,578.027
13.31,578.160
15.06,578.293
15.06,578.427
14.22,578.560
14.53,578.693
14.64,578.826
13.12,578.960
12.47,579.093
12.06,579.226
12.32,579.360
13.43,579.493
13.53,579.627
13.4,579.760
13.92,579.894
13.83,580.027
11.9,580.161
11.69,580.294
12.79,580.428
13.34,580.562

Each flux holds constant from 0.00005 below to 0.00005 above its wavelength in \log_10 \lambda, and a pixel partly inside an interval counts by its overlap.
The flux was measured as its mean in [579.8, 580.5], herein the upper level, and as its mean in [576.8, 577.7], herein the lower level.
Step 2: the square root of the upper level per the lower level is 1.02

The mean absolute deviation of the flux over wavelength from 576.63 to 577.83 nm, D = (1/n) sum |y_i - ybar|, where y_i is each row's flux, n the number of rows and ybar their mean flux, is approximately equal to 0.5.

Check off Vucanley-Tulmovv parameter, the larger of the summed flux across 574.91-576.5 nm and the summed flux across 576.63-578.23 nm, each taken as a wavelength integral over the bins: 23.4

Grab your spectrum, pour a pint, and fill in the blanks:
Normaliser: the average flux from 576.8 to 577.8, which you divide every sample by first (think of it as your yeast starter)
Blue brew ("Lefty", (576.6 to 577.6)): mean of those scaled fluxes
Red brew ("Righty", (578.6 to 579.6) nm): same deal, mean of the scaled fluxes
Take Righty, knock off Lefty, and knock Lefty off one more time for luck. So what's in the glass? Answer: -0.91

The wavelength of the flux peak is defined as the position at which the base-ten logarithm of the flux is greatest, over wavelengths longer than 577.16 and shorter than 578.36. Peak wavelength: 578.293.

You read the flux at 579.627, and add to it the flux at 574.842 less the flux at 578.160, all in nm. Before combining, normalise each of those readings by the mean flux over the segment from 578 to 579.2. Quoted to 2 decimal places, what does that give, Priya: 0.98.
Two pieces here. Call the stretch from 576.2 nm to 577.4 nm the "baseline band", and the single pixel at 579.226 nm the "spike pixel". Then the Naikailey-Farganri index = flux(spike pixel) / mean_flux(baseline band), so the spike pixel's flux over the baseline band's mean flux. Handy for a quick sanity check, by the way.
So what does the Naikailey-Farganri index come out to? 0.95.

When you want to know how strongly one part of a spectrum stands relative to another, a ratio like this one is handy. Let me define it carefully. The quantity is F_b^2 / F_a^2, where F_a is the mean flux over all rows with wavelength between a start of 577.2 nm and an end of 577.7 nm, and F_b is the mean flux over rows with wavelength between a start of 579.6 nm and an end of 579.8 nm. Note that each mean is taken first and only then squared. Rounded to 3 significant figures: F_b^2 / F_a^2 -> 1.12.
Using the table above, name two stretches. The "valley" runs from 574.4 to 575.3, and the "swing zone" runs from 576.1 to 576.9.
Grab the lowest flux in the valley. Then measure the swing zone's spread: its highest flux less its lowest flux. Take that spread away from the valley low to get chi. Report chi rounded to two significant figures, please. 9.9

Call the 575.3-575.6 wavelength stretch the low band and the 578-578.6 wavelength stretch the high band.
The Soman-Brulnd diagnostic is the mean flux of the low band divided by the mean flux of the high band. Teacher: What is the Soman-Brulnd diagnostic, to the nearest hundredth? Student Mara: 1.09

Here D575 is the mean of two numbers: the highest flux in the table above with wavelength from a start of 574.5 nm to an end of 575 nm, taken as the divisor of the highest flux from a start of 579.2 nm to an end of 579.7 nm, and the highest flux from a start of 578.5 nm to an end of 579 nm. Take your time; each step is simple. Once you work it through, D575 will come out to 7.79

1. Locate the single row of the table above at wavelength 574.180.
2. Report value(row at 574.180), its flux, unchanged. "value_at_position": 13.44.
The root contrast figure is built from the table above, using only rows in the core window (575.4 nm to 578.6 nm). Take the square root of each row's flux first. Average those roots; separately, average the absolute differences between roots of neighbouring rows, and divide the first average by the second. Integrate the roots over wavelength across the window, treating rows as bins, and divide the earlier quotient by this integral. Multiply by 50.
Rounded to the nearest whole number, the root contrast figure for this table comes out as 190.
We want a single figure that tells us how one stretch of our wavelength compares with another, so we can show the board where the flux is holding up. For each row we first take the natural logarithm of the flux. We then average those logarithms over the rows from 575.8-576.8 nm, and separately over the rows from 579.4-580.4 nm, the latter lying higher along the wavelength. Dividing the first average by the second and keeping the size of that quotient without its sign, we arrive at 1.02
